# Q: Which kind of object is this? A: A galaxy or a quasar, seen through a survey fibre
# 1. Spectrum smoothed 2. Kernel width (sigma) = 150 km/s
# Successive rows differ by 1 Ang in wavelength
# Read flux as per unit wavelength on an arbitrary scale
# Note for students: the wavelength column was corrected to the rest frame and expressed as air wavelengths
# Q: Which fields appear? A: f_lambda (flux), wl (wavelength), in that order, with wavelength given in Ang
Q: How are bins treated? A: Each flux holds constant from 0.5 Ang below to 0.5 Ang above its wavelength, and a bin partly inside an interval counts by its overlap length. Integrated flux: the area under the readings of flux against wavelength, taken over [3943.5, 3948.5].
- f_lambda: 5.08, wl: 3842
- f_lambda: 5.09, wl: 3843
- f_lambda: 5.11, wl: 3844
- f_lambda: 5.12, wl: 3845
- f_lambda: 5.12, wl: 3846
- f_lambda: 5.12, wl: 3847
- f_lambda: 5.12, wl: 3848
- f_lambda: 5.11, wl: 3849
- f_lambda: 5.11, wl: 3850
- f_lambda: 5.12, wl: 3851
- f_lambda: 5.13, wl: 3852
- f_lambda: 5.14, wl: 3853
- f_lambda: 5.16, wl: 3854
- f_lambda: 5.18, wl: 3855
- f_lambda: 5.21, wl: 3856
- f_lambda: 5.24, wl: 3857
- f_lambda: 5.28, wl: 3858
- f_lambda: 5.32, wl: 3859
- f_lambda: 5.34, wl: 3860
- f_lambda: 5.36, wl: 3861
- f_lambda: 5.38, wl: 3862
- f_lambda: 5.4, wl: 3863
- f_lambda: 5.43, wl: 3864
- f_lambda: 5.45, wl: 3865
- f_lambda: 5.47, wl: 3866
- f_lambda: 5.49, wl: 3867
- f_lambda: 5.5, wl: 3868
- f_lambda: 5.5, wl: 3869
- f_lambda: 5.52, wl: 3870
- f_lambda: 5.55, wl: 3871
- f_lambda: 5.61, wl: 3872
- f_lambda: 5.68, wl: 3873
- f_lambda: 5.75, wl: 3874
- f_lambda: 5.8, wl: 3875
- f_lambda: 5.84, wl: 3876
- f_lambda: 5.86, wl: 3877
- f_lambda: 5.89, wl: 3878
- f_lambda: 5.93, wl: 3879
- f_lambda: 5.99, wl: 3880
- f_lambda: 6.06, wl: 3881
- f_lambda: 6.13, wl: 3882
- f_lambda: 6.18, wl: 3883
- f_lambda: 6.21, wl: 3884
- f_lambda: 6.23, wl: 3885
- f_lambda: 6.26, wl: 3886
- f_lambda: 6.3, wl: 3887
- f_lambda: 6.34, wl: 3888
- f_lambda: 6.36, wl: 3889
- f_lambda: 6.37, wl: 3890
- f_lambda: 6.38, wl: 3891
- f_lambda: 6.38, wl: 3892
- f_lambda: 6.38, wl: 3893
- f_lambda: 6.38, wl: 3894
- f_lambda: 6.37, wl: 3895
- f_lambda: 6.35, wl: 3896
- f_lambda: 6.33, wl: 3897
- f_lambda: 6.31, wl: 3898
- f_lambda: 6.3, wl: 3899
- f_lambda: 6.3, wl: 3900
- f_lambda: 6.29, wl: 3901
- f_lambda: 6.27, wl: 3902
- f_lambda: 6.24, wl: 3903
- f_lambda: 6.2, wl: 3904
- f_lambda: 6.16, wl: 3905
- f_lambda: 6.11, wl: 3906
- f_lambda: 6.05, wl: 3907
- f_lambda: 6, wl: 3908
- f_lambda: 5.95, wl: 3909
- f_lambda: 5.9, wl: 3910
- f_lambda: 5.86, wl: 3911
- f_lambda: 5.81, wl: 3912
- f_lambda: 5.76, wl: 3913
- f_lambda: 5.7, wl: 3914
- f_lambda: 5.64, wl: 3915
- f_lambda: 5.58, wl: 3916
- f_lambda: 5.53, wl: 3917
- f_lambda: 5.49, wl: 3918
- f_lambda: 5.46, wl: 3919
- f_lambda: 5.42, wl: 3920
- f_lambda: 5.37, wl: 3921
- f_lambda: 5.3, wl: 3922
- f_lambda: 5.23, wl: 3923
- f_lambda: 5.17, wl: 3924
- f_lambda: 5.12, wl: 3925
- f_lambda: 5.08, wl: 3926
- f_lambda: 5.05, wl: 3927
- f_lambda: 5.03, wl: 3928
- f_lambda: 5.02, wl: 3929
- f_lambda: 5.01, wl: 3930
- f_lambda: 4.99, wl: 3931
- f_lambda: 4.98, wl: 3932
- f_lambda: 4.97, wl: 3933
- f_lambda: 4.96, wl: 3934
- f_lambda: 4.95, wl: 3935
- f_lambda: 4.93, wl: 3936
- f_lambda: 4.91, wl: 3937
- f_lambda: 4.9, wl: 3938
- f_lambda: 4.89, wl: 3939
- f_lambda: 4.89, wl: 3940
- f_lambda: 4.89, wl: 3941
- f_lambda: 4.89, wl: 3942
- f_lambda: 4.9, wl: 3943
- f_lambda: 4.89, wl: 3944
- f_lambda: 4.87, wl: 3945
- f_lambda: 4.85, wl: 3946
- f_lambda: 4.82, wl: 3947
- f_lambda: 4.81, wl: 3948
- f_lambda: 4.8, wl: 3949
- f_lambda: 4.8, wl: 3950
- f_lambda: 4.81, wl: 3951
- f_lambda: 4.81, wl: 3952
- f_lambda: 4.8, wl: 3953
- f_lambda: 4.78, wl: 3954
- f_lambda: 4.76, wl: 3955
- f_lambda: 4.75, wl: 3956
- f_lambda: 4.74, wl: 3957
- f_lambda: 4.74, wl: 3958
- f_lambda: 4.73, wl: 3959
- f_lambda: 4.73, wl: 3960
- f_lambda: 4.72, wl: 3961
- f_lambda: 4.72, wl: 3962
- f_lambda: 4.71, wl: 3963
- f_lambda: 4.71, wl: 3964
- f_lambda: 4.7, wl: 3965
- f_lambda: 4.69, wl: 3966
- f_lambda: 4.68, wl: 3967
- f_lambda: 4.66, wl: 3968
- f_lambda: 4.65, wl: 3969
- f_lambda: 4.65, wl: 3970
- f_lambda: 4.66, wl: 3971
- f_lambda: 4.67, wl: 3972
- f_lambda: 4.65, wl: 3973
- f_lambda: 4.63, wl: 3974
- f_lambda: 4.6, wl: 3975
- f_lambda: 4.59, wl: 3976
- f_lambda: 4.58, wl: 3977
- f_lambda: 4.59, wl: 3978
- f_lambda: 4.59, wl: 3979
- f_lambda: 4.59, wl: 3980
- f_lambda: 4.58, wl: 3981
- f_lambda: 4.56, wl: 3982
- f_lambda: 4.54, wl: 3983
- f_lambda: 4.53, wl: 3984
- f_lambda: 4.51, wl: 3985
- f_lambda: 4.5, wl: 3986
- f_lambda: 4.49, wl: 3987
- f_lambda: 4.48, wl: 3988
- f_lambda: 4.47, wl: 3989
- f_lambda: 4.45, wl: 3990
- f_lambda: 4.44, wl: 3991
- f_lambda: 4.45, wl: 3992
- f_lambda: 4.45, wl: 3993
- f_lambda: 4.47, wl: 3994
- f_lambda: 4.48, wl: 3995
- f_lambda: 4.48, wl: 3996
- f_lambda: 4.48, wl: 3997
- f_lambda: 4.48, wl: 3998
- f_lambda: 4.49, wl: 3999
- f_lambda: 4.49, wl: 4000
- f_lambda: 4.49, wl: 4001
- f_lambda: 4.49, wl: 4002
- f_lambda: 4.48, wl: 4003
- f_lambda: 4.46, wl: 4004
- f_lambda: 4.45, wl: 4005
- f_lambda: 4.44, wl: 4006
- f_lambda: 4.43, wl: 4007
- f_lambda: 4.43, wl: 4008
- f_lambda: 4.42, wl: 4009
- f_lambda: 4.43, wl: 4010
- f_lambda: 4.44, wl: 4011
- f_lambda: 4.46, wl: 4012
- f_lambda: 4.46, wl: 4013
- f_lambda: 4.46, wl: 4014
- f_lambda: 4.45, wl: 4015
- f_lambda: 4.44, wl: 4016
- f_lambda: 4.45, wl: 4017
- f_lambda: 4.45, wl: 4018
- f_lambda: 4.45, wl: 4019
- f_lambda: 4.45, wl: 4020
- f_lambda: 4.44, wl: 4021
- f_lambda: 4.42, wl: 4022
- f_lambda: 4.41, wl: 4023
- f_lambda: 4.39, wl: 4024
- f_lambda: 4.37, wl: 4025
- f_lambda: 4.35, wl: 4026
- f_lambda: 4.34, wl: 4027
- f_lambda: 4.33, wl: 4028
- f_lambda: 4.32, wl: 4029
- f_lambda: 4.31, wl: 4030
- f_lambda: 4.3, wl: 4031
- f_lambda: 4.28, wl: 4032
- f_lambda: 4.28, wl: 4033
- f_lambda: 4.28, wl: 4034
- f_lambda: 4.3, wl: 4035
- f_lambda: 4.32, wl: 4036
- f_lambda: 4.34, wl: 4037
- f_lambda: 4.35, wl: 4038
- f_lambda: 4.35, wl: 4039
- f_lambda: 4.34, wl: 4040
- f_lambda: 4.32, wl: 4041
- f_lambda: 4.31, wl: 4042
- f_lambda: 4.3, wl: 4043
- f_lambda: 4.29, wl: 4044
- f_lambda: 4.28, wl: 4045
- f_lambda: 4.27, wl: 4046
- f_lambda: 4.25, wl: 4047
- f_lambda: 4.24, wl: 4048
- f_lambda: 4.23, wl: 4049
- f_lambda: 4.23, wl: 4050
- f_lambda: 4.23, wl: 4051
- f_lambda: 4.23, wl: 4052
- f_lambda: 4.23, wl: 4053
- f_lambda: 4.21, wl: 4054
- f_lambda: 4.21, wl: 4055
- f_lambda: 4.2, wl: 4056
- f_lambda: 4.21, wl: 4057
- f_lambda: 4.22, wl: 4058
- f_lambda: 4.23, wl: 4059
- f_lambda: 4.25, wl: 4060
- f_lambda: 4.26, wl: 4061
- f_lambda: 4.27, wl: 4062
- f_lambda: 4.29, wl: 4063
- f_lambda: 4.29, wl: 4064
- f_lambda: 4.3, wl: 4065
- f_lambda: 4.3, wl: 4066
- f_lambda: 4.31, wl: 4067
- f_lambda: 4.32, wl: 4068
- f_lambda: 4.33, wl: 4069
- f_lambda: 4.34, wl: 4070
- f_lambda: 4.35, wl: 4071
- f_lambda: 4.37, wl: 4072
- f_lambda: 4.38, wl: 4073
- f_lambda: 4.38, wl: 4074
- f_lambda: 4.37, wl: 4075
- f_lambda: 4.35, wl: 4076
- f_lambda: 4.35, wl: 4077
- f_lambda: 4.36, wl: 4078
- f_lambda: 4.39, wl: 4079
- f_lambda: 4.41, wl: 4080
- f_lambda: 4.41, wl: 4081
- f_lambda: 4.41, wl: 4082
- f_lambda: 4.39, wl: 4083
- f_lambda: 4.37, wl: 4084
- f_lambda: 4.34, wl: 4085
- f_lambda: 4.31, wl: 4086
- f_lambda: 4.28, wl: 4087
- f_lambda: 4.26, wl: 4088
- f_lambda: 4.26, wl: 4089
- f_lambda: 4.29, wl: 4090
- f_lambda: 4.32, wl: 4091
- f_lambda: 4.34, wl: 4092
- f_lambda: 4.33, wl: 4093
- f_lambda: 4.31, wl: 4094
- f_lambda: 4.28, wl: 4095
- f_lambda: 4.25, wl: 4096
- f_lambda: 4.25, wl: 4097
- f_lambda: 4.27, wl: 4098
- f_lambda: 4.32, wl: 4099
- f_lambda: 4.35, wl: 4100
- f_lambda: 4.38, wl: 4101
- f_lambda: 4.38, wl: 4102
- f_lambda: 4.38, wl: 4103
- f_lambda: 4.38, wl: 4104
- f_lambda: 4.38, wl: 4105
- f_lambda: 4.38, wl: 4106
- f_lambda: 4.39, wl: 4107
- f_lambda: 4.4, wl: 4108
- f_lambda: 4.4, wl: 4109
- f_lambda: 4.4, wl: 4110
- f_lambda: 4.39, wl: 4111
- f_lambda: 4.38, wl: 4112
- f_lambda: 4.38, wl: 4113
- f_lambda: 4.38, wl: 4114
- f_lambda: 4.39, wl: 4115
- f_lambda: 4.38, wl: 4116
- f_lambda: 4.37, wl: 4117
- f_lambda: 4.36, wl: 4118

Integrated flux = 24.2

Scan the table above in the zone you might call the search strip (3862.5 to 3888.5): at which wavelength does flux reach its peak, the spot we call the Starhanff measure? 3888 Ang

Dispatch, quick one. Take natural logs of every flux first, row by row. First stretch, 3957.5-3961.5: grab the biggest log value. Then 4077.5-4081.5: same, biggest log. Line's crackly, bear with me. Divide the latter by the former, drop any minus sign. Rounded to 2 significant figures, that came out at 0.95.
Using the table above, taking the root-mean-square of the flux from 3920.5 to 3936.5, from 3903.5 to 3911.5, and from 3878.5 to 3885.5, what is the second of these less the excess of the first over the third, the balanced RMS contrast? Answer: 7.1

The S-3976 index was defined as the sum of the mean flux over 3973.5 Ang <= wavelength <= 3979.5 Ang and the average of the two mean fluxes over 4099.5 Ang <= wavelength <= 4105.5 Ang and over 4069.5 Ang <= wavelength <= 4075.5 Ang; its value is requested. 9.0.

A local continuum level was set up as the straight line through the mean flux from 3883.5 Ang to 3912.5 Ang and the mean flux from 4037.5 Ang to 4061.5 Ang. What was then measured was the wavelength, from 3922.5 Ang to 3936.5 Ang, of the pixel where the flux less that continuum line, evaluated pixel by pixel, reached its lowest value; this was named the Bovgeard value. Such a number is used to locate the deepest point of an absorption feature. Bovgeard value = 3931 Ang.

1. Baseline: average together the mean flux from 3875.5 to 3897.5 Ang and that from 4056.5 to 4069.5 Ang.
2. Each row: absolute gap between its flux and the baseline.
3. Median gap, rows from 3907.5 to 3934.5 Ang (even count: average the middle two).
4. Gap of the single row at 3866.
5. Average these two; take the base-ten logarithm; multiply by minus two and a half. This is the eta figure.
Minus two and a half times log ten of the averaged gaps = 1.5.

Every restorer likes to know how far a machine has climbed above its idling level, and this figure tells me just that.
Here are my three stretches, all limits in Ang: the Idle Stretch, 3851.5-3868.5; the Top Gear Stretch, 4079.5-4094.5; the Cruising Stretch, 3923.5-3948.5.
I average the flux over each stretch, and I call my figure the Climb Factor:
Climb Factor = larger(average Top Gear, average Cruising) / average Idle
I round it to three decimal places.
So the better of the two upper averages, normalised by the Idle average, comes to 0.930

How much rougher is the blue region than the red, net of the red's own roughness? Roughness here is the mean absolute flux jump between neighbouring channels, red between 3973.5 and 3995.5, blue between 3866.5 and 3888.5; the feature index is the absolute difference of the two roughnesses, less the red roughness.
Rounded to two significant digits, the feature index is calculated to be 0.017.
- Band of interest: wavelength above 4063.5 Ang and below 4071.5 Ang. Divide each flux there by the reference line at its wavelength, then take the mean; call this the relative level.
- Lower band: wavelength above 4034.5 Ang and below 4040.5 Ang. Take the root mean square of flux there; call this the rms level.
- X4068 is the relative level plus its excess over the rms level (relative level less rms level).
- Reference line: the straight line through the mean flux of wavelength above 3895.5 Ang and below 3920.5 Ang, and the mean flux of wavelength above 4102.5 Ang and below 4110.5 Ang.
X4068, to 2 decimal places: -2.50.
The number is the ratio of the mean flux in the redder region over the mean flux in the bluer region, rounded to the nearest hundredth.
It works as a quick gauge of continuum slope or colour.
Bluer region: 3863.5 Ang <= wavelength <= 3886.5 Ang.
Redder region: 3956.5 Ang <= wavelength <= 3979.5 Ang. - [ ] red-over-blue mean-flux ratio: 0.81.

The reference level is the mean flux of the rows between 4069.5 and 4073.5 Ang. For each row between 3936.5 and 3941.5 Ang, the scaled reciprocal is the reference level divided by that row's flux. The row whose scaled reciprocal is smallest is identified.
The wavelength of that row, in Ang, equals 3937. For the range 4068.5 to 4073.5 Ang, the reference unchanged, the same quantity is 4073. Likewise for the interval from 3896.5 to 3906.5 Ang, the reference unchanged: 3897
